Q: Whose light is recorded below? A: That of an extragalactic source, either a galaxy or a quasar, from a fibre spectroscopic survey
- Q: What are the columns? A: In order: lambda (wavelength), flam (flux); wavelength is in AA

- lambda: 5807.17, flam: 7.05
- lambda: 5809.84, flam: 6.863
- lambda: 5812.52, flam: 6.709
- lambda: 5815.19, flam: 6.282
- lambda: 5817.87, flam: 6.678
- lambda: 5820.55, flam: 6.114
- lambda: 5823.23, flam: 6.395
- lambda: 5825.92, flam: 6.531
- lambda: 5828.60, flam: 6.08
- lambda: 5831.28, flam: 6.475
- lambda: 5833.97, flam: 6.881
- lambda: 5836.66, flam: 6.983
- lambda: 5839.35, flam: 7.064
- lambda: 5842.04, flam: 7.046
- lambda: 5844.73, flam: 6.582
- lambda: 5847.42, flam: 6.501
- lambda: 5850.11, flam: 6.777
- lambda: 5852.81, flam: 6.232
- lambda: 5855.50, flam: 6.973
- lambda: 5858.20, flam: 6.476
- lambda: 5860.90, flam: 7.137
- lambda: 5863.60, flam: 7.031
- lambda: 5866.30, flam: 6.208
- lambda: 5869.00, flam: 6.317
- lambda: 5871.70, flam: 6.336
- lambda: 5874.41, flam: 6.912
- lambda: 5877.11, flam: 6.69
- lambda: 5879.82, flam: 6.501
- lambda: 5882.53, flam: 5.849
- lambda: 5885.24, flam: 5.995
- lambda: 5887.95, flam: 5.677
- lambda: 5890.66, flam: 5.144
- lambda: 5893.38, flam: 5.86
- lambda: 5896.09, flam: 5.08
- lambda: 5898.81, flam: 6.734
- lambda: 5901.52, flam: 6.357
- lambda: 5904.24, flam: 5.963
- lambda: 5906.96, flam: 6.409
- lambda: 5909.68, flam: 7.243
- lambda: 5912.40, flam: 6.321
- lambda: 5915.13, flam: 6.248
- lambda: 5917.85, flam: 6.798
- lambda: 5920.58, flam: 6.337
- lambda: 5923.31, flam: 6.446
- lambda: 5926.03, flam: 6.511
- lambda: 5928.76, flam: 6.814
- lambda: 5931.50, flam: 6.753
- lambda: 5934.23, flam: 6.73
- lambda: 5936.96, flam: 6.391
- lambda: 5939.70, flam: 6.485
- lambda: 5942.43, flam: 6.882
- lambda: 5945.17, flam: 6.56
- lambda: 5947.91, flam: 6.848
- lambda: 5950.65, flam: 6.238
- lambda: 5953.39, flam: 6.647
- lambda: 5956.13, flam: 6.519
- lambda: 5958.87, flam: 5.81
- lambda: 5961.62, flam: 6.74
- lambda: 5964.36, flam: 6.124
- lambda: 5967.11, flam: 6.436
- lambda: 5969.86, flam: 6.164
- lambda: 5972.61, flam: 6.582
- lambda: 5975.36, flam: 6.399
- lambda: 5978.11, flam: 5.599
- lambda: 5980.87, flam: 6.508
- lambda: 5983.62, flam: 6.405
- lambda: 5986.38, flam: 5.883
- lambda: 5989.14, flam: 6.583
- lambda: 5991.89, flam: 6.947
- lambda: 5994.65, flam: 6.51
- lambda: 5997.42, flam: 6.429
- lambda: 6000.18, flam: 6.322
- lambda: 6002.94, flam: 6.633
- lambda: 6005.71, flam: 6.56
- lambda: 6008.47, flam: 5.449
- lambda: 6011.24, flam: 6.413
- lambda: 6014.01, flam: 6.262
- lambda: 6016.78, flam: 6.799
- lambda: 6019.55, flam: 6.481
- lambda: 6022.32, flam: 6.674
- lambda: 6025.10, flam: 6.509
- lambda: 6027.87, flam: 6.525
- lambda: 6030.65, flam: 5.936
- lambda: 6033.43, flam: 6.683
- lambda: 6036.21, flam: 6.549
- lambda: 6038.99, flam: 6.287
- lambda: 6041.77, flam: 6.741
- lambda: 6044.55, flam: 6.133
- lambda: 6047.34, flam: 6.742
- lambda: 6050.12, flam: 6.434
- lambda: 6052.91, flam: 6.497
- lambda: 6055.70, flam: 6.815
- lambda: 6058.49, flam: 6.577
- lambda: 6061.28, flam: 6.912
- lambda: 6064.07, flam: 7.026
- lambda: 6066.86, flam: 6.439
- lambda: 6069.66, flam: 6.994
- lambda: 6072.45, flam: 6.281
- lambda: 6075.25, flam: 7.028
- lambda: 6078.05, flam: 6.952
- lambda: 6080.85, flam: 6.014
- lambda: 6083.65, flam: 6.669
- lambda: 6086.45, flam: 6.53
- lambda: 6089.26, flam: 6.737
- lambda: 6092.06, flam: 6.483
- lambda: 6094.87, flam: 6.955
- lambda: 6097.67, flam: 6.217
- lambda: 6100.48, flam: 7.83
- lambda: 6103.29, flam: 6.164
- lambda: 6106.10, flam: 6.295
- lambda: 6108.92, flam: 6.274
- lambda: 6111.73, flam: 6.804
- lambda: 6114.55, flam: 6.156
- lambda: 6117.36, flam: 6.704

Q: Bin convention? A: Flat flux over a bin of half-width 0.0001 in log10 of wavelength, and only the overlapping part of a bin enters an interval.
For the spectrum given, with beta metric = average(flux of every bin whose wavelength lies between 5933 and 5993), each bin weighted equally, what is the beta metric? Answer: 6.43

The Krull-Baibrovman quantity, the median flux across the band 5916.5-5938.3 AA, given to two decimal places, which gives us 6.62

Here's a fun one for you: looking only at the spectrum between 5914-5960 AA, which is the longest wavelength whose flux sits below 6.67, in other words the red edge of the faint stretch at 5958.87 AA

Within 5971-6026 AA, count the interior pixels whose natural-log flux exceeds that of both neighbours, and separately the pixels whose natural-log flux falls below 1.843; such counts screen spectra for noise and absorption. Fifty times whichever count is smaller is 200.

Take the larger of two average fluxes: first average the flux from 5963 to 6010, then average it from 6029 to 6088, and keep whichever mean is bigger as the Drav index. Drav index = 6.58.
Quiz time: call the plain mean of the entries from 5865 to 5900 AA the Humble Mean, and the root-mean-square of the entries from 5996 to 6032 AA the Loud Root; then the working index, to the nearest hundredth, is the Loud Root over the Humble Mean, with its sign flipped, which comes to -1.05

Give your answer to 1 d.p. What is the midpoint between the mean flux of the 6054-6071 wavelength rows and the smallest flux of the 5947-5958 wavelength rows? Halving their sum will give 6.5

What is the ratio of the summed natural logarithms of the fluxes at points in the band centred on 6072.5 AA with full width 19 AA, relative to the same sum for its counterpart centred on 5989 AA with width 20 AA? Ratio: 1.02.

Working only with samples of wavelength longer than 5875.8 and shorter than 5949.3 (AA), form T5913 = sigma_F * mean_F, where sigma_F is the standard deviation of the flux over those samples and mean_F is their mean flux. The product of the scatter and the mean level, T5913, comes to 3.2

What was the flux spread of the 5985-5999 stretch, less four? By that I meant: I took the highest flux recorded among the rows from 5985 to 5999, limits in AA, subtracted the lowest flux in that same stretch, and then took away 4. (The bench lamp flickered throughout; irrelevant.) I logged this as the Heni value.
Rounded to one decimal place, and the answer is -2.9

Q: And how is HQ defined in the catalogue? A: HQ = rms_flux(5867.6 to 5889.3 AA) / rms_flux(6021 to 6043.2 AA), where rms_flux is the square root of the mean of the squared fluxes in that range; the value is 0.970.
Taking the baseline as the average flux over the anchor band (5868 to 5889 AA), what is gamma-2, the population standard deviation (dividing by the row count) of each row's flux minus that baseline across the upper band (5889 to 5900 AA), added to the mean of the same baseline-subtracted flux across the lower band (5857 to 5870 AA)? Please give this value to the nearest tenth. 1.0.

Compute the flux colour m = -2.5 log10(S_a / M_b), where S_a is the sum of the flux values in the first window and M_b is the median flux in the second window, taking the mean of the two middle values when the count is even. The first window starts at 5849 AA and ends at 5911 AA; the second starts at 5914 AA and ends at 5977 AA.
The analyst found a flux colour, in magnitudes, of -3.38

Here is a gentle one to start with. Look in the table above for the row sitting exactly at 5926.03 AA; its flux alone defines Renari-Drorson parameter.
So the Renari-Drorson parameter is 6.511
